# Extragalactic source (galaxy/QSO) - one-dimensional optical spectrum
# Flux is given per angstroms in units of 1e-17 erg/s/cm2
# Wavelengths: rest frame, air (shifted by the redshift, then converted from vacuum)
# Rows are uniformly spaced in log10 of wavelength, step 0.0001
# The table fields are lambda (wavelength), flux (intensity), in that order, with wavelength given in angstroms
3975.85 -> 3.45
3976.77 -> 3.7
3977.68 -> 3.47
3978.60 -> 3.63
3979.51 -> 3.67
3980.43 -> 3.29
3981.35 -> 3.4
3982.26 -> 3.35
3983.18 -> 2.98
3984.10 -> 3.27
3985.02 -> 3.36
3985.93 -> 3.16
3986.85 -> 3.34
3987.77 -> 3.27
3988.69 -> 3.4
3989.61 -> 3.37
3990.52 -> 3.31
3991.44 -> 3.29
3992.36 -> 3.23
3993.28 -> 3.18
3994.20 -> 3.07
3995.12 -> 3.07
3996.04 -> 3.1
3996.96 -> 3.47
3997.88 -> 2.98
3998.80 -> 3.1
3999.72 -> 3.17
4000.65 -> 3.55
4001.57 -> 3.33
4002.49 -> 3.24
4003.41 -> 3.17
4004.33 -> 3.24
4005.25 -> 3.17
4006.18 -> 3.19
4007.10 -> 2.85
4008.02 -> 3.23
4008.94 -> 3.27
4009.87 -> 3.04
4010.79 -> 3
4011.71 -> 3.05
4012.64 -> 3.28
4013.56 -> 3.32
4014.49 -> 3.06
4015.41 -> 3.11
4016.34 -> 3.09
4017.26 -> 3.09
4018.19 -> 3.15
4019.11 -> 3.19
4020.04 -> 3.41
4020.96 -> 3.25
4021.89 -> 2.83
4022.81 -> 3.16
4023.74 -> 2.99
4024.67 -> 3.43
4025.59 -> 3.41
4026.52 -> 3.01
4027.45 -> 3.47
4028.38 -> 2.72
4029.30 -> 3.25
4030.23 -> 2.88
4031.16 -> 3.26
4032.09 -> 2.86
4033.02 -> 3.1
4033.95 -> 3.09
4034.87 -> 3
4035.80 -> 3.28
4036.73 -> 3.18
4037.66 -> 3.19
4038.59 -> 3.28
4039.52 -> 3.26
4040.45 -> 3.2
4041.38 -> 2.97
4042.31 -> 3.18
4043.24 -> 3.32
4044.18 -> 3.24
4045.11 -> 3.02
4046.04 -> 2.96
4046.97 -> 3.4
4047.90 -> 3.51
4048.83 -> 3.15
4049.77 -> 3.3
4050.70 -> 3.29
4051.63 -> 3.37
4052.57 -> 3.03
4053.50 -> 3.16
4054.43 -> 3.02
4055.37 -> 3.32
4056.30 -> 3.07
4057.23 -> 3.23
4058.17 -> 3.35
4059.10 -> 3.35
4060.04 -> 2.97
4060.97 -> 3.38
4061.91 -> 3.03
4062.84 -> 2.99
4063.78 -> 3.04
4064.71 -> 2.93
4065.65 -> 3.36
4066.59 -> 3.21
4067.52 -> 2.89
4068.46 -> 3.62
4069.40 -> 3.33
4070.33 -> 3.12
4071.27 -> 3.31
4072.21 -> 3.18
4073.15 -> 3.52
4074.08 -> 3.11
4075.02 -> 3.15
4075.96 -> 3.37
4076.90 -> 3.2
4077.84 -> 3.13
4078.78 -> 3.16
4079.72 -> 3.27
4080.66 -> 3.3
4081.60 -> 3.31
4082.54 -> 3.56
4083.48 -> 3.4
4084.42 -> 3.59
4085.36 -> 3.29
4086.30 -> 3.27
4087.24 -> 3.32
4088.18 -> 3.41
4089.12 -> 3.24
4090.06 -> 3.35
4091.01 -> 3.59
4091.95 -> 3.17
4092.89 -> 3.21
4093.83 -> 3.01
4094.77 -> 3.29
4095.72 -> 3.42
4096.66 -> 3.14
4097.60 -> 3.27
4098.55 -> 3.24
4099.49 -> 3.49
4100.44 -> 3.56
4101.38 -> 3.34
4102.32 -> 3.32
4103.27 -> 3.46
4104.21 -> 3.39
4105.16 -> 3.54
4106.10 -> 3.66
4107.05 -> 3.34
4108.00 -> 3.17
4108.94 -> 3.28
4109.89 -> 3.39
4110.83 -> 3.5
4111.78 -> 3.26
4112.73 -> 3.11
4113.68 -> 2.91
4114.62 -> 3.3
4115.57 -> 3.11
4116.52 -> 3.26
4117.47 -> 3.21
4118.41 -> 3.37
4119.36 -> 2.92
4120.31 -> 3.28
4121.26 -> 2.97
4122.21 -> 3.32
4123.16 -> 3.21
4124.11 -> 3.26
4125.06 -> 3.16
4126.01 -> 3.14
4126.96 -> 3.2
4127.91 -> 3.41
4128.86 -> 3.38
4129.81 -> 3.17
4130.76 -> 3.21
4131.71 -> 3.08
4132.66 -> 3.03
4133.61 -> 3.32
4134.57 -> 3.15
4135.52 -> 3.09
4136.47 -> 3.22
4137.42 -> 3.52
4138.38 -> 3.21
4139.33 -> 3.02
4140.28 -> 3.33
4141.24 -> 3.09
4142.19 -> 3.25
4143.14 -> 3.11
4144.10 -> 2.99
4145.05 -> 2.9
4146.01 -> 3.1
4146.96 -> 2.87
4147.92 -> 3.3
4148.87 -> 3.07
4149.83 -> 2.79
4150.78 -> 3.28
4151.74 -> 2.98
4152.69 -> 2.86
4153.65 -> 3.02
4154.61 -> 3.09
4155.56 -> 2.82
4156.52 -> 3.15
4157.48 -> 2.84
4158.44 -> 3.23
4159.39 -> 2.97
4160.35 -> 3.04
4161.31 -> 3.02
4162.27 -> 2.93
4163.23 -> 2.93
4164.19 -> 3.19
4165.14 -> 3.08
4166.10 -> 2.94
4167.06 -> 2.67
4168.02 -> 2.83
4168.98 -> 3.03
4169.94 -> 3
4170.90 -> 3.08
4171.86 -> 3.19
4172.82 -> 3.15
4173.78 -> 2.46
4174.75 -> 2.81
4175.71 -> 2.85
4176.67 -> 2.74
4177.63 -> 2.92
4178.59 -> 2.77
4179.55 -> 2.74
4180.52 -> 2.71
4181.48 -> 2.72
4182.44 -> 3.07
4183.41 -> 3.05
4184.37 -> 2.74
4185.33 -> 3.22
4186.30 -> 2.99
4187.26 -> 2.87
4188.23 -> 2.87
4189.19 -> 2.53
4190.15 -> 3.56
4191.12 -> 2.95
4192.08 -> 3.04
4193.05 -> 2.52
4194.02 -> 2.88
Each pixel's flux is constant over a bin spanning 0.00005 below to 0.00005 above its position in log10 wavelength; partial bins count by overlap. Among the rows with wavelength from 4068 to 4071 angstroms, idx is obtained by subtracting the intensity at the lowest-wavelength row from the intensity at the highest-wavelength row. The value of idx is -0.50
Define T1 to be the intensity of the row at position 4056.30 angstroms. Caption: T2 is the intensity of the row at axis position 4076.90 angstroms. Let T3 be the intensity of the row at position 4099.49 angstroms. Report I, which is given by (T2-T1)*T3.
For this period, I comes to 0.5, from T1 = 3.07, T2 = 3.2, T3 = 3.49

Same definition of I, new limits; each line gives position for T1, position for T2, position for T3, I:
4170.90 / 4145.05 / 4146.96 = -0.5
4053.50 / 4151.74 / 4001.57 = -0.6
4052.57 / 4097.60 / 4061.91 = 0.7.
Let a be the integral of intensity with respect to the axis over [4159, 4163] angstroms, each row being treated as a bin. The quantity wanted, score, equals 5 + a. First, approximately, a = 11.9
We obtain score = 16.9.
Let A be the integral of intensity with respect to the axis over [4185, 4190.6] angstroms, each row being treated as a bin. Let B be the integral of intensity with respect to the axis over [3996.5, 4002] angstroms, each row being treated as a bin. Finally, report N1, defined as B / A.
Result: 1.07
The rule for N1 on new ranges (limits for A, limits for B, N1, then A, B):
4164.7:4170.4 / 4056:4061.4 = 1.05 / 16.7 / 17.4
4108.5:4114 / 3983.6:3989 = 1.00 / 17.9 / 17.8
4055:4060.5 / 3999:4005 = 1.11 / 17.7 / 19.6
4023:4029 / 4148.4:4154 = 0.88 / 19.0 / 16.8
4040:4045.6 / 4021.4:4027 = 1.00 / 17.6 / 17.6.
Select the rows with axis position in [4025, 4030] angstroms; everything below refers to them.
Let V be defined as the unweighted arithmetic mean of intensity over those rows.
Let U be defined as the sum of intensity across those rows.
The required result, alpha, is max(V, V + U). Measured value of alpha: 19.0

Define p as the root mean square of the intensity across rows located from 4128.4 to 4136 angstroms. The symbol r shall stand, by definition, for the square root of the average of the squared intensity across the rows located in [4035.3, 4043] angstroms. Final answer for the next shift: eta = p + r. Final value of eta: 6.37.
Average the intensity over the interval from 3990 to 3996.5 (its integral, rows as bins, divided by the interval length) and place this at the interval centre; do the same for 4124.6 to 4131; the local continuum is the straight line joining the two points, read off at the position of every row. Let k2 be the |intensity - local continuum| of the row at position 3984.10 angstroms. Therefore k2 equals 0.09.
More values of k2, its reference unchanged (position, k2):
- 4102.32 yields 0.09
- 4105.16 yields 0.31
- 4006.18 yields 0.00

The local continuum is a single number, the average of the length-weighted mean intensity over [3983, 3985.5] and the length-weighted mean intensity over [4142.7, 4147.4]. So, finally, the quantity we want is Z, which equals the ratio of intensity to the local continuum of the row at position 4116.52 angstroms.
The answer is 1.05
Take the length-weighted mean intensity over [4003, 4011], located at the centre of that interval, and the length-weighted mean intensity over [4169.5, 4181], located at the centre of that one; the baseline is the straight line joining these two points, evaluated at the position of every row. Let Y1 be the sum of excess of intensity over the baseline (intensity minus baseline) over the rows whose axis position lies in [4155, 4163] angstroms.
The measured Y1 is 0.9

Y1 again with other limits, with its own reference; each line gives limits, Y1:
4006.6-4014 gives 0.0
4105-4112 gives 3.4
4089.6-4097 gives 2.2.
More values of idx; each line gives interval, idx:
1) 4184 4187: 0.25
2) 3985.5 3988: 0.11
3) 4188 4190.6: 0.69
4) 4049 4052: 0.07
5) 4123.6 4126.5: -0.12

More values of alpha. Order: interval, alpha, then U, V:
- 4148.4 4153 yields 18.0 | 15.0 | 3.00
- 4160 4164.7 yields 18.1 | 15.1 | 3.02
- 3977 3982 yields 21.0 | 17.5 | 3.49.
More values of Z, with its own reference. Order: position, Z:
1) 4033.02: 1.00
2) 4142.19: 1.04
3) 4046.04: 0.95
